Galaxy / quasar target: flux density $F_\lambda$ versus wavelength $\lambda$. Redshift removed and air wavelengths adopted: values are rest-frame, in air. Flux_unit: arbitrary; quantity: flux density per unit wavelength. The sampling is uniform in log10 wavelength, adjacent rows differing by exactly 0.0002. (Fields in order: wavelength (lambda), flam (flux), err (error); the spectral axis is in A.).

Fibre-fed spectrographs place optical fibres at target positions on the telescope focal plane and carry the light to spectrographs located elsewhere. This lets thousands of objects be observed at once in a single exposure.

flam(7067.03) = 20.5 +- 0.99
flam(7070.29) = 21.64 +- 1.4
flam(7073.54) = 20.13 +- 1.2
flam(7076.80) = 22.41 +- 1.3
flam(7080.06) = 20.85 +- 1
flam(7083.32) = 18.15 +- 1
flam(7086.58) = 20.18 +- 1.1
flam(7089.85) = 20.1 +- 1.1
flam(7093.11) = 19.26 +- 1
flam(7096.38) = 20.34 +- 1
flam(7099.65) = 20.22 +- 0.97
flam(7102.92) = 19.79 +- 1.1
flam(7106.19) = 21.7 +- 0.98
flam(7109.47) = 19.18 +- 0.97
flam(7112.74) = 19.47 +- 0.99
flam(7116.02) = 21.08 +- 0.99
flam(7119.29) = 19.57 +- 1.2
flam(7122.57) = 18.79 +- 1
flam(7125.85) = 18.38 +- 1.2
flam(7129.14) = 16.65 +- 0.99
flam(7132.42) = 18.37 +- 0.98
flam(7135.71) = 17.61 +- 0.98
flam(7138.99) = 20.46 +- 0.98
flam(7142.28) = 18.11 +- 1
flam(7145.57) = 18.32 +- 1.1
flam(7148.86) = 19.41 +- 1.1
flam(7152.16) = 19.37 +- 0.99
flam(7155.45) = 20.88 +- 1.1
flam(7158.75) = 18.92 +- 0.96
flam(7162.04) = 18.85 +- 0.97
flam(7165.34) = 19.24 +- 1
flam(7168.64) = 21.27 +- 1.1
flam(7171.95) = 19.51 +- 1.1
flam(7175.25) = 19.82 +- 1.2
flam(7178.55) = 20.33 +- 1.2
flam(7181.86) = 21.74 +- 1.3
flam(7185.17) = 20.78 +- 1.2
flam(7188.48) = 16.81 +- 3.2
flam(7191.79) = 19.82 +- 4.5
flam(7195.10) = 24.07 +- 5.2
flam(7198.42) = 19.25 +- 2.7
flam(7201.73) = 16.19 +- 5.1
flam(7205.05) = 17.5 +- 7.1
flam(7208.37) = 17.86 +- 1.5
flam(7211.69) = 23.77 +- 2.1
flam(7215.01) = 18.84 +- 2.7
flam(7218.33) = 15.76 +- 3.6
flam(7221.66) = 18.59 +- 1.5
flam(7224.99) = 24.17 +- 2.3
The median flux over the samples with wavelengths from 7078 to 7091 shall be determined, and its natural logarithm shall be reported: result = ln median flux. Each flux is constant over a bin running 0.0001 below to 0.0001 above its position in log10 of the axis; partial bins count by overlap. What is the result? 3.00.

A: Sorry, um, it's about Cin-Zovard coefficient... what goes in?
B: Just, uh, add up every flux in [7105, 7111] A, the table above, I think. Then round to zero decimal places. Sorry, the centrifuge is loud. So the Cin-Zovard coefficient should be 41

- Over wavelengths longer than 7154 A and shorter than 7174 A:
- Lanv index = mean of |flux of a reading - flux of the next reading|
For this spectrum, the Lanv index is 1.2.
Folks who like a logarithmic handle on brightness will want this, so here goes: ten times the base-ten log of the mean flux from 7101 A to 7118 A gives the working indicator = 13.1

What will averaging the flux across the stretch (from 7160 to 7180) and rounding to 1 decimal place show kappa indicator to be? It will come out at 19.8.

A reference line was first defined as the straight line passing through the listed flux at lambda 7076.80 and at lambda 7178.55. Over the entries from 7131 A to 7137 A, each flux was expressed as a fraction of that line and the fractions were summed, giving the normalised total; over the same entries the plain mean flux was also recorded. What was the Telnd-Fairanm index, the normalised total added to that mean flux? 20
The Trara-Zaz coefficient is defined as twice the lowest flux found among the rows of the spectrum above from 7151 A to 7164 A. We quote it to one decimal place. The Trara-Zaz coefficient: 37.7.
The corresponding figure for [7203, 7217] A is 35.0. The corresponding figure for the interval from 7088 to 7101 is 38.5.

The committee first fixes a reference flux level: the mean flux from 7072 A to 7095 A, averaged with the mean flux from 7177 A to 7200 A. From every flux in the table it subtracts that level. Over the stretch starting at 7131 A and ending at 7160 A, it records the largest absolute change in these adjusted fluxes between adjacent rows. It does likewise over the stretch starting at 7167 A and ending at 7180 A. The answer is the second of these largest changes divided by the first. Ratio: 0.62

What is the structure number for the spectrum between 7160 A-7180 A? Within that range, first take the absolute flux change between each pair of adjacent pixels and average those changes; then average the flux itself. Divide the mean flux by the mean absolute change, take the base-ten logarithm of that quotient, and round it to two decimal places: 1.30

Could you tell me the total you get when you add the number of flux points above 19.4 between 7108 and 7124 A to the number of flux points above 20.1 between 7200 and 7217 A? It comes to 4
